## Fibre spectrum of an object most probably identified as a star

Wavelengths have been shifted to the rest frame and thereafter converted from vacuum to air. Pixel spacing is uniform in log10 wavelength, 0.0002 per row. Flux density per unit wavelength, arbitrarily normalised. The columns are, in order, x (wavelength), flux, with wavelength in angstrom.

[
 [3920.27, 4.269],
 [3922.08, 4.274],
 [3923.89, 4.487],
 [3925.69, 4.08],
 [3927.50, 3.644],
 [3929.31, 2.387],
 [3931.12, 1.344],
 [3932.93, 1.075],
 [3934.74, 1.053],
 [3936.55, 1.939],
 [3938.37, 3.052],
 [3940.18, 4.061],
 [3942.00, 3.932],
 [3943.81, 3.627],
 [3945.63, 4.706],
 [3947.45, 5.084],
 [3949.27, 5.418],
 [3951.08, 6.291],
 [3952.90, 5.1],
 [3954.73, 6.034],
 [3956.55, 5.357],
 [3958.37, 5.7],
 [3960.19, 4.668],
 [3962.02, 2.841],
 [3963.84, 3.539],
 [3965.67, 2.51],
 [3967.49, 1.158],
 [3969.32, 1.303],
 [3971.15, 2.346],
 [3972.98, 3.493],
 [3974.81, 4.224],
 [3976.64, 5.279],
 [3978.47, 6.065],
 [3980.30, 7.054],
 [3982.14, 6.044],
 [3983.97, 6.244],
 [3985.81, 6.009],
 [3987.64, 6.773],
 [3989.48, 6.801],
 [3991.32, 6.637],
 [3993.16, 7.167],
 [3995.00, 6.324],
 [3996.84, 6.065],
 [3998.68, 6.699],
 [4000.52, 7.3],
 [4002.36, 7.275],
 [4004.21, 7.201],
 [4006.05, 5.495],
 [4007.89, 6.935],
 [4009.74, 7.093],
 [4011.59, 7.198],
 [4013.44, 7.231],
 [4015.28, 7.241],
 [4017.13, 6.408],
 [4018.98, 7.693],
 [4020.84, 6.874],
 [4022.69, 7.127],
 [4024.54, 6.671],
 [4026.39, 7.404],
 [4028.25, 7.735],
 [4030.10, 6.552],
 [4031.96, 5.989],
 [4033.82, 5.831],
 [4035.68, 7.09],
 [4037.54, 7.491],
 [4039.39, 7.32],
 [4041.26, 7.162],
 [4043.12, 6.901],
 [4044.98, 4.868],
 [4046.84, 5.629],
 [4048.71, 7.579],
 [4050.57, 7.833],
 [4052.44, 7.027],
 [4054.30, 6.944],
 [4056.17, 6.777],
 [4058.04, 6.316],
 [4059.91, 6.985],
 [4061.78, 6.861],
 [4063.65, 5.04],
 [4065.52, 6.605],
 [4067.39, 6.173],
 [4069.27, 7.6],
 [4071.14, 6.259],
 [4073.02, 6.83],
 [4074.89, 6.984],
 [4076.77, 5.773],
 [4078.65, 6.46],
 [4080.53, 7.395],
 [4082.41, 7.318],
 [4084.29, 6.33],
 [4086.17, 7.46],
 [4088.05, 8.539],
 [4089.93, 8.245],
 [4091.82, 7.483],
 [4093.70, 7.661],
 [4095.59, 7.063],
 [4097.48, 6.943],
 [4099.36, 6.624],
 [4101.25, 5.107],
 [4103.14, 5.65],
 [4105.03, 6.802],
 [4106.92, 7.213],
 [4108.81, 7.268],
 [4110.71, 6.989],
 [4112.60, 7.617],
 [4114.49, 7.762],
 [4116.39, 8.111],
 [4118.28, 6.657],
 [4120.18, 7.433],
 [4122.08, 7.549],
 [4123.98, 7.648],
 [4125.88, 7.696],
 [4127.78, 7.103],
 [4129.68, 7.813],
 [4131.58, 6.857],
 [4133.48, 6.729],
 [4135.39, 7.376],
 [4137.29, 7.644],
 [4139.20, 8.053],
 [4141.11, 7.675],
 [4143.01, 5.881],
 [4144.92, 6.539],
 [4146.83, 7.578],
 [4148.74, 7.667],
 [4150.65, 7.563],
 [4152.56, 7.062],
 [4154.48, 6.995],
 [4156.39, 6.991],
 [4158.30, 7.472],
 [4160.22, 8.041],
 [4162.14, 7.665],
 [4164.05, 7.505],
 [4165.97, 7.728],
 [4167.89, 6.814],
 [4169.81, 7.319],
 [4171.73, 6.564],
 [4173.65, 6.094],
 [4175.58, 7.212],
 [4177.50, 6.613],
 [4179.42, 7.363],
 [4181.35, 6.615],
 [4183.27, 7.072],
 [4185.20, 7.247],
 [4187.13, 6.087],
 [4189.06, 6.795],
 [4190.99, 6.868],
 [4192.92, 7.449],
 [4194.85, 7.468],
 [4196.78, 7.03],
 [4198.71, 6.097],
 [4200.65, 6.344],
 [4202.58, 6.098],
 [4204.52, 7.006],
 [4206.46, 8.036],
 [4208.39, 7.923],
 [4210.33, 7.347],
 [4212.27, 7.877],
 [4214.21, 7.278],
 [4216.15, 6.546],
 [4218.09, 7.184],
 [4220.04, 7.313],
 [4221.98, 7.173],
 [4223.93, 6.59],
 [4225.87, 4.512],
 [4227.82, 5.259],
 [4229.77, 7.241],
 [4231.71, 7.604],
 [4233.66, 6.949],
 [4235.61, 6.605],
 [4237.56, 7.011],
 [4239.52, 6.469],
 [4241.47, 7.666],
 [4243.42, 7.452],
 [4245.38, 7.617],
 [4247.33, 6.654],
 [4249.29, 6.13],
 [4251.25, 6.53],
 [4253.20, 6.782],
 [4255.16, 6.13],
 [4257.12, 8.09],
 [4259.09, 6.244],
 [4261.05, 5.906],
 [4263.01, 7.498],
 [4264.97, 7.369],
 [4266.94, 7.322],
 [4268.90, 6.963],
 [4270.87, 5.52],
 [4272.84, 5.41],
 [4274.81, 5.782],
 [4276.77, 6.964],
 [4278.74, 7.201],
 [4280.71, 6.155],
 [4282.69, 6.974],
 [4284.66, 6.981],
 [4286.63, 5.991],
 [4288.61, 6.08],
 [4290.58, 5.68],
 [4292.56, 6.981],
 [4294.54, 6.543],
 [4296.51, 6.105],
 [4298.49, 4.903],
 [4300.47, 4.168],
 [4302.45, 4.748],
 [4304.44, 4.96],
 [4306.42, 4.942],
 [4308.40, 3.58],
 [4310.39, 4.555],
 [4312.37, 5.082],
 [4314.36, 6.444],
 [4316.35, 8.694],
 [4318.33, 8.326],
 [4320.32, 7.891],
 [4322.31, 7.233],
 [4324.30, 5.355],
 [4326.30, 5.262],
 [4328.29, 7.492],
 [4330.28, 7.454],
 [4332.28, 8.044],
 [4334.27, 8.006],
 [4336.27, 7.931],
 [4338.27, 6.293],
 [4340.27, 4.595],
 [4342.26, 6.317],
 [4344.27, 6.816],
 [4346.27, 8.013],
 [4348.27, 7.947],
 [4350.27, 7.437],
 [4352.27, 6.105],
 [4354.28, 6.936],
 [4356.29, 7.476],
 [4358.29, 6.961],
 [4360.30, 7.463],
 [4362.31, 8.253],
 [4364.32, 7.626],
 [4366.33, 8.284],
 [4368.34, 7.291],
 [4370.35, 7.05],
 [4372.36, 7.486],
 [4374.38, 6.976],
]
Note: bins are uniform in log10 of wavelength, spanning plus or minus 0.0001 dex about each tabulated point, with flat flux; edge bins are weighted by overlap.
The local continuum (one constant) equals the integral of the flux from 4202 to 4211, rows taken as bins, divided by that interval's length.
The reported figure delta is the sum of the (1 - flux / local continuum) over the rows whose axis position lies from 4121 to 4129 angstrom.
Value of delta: -0.09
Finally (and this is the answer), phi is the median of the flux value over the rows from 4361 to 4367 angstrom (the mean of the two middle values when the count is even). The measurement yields 8.3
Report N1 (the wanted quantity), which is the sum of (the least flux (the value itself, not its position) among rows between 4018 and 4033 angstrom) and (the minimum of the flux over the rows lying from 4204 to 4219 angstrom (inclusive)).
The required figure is 12.5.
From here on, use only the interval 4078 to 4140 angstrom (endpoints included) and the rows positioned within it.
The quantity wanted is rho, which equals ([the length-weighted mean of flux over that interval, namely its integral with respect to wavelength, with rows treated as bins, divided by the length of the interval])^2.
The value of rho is 52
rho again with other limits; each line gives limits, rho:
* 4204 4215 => 58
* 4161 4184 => 50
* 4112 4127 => 57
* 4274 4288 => 43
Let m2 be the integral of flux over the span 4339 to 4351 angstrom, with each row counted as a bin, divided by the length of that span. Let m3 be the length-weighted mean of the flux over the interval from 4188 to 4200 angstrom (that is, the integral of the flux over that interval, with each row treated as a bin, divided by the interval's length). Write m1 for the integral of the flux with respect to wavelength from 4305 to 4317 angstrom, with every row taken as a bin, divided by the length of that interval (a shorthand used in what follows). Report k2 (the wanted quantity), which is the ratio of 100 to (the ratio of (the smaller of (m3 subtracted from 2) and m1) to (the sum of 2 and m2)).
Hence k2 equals -179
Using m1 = 5.4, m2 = 6.83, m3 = 6.9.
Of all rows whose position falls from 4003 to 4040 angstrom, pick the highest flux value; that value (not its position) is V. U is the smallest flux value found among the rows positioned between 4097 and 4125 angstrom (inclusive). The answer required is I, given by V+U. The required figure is 12.8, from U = 5.107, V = 7.735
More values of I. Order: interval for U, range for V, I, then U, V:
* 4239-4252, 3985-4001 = 13.4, 6.13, 7.3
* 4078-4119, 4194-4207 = 13.1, 5.107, 8.036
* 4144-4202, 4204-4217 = 14.1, 6.087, 8.036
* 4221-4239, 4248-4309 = 12.6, 4.512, 8.09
